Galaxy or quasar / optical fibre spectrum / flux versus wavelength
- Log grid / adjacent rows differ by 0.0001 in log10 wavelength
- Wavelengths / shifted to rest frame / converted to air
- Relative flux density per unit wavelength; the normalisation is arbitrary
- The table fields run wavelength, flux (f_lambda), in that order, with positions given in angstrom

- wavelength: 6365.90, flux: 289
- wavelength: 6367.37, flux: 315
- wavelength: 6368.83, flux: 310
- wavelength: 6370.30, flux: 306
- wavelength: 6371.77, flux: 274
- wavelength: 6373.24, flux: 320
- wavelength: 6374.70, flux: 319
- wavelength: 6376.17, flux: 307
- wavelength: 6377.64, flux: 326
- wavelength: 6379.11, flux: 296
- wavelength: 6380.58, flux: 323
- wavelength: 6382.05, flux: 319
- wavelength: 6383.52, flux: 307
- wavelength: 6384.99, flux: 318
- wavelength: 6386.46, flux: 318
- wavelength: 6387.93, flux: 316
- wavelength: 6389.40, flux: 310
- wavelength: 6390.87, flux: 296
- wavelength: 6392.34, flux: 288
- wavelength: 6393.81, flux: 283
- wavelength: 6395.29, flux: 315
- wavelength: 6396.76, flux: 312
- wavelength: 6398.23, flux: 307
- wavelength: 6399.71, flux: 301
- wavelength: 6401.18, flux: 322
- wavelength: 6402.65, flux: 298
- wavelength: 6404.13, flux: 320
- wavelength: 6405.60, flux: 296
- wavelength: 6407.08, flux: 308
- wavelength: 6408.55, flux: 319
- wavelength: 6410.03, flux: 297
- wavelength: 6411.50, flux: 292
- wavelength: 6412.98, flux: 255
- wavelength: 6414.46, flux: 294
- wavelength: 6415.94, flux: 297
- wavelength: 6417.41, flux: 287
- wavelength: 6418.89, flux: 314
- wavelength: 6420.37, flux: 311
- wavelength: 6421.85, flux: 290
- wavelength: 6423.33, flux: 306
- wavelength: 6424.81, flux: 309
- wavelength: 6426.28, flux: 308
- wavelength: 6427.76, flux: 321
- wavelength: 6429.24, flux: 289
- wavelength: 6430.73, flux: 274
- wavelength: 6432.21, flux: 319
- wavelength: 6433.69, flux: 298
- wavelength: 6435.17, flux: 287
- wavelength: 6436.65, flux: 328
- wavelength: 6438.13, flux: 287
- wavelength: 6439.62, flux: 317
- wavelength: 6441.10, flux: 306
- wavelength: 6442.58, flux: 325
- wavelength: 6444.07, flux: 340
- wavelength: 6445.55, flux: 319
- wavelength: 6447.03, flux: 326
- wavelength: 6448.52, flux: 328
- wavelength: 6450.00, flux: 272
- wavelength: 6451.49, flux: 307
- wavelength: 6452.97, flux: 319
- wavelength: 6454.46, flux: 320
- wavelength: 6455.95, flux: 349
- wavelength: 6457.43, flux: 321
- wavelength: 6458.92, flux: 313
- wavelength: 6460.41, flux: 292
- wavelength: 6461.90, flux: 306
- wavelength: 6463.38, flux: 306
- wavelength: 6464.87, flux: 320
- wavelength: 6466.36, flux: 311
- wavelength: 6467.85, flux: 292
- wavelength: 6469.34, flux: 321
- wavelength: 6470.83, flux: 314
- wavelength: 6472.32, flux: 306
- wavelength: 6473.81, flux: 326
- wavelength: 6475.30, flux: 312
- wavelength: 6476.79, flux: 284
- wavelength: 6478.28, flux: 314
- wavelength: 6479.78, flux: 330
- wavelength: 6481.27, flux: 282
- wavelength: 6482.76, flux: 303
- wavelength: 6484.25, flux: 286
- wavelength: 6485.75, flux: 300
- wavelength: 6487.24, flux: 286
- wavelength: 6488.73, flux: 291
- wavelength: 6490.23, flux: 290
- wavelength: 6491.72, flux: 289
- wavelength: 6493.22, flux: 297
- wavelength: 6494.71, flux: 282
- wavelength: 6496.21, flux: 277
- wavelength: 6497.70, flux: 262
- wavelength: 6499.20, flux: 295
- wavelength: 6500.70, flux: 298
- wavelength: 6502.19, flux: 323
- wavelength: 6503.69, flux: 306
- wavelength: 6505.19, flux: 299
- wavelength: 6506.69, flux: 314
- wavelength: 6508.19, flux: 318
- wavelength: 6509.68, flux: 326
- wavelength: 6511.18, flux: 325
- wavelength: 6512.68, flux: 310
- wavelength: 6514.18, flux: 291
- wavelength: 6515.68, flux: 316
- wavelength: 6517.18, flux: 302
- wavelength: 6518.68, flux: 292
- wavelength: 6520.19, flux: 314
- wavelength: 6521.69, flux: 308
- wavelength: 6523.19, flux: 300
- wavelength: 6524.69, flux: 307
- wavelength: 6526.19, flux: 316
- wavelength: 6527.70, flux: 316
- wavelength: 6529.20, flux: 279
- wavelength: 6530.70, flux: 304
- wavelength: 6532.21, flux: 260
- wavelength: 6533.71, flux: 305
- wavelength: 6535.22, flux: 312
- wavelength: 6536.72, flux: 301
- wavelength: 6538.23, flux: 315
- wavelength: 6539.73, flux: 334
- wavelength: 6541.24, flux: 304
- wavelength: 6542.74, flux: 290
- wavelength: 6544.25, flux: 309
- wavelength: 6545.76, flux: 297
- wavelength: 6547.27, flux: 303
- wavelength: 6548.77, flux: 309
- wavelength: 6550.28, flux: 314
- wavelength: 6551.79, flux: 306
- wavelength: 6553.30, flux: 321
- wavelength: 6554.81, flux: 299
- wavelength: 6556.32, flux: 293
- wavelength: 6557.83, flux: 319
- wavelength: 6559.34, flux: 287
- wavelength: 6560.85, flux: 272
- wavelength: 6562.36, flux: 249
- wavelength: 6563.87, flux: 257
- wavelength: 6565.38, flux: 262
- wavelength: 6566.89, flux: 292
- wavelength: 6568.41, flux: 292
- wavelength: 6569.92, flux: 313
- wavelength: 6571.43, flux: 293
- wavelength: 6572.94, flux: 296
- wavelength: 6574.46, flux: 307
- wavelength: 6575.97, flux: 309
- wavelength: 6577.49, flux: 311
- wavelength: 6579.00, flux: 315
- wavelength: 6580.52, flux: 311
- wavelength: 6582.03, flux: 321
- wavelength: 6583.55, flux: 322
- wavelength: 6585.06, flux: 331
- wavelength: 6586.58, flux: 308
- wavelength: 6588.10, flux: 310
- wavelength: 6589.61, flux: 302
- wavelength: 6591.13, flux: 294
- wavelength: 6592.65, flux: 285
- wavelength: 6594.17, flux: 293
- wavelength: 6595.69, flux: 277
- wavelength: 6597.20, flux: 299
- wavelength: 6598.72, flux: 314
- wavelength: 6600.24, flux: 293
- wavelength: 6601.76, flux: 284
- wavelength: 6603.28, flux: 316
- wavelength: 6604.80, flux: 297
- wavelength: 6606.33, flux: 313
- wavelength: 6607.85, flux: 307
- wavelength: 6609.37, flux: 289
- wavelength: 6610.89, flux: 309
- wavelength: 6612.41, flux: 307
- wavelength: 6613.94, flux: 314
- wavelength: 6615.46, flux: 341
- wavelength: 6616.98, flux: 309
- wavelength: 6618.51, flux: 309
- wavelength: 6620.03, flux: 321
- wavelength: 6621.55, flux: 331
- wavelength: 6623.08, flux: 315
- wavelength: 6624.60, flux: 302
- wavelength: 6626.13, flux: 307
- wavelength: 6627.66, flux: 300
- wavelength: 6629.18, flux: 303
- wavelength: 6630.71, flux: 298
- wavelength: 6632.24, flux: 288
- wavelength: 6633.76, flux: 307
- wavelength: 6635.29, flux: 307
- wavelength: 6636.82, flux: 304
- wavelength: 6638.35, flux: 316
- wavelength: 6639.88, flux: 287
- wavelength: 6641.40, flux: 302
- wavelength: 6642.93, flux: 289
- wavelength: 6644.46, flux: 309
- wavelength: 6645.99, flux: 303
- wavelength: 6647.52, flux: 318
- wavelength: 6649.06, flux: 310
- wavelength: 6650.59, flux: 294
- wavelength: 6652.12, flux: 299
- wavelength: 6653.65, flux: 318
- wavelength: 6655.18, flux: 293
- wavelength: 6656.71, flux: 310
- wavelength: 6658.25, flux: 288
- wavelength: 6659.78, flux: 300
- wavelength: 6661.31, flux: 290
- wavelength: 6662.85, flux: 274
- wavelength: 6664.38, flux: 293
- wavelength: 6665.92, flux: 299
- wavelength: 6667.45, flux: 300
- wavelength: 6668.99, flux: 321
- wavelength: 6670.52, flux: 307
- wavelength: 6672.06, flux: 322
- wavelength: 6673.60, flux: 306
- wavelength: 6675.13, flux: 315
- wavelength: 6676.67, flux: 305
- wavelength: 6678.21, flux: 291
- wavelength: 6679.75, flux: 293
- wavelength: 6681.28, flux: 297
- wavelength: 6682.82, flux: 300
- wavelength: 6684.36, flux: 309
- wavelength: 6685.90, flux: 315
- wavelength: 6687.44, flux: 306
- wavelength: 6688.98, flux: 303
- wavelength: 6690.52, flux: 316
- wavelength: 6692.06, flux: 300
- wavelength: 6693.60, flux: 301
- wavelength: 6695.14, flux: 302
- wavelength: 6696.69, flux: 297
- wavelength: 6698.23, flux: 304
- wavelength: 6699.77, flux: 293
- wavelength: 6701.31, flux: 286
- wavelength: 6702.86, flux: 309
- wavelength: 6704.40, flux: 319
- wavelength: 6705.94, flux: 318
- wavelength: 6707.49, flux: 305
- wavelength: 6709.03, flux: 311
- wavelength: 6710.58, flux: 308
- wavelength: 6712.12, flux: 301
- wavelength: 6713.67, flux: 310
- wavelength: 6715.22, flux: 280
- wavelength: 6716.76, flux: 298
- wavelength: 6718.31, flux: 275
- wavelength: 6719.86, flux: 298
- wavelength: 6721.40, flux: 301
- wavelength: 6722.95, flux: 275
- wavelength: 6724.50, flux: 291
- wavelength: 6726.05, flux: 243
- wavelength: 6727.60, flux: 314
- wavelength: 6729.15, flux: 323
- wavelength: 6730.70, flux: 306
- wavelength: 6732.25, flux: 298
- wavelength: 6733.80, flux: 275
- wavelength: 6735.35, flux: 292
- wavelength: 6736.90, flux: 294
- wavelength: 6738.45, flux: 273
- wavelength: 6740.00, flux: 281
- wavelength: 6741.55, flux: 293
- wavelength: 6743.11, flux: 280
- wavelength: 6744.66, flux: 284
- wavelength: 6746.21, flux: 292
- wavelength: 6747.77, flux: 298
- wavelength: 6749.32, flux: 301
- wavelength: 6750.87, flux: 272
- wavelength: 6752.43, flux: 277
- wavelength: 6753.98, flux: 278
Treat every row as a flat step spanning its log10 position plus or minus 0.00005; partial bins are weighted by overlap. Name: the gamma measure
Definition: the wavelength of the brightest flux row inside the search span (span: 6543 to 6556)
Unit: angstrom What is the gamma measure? 6553.30 angstrom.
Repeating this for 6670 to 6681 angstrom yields 6672.06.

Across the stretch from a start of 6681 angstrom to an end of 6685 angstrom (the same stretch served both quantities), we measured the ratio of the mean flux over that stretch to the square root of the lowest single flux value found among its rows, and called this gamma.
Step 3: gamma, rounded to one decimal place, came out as 17.5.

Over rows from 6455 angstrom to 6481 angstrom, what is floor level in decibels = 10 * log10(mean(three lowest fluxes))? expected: 24.6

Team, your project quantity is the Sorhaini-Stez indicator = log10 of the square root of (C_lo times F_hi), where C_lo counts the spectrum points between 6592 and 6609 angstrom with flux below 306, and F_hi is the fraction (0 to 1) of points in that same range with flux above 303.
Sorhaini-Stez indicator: 0.20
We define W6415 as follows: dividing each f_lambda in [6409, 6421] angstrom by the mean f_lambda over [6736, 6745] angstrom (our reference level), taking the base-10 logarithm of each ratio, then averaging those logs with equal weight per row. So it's 0.013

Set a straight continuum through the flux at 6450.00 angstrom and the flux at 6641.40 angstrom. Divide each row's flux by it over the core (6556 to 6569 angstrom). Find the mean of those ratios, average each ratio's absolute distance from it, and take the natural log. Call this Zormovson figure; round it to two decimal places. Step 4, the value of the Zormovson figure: -2.77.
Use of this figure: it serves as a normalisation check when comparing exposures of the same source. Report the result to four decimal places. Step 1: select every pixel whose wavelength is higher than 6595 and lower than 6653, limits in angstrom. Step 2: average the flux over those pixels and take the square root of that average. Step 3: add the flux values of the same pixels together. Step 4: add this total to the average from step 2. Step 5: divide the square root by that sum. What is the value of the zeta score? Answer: 0.0015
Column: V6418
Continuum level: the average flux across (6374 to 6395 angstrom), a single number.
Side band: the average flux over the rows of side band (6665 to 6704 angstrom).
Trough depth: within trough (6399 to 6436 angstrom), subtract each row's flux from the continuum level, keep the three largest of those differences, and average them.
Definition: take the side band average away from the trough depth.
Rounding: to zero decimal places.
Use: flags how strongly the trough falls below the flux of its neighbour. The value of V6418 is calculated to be -267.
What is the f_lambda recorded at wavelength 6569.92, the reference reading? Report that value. 313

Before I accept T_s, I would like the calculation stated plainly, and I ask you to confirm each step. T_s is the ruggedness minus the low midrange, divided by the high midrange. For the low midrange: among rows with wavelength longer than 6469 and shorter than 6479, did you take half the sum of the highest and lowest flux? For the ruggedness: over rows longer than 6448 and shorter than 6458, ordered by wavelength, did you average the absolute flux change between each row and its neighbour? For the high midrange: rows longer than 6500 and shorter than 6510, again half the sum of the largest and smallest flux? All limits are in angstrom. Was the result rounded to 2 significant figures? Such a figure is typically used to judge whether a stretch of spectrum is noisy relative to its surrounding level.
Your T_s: -0.89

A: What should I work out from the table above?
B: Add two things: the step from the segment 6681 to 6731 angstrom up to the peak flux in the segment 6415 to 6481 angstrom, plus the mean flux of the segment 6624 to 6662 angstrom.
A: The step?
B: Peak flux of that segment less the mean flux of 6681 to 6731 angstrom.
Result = 350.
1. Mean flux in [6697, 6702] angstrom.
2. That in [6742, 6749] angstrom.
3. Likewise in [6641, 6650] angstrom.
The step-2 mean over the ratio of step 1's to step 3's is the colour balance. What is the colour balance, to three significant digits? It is 299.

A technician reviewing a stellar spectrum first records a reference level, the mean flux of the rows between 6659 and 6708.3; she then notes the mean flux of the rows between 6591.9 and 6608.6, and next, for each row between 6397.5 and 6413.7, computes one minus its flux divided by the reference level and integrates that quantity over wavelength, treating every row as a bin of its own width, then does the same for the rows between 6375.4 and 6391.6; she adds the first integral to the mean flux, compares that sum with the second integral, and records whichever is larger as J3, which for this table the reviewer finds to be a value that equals 298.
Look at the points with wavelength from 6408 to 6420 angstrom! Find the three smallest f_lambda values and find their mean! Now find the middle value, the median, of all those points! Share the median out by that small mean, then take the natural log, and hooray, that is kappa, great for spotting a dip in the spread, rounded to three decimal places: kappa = 0.061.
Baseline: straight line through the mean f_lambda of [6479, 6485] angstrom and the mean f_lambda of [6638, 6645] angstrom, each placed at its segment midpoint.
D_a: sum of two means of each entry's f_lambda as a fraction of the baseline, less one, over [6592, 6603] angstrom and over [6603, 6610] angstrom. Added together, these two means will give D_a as -0.01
